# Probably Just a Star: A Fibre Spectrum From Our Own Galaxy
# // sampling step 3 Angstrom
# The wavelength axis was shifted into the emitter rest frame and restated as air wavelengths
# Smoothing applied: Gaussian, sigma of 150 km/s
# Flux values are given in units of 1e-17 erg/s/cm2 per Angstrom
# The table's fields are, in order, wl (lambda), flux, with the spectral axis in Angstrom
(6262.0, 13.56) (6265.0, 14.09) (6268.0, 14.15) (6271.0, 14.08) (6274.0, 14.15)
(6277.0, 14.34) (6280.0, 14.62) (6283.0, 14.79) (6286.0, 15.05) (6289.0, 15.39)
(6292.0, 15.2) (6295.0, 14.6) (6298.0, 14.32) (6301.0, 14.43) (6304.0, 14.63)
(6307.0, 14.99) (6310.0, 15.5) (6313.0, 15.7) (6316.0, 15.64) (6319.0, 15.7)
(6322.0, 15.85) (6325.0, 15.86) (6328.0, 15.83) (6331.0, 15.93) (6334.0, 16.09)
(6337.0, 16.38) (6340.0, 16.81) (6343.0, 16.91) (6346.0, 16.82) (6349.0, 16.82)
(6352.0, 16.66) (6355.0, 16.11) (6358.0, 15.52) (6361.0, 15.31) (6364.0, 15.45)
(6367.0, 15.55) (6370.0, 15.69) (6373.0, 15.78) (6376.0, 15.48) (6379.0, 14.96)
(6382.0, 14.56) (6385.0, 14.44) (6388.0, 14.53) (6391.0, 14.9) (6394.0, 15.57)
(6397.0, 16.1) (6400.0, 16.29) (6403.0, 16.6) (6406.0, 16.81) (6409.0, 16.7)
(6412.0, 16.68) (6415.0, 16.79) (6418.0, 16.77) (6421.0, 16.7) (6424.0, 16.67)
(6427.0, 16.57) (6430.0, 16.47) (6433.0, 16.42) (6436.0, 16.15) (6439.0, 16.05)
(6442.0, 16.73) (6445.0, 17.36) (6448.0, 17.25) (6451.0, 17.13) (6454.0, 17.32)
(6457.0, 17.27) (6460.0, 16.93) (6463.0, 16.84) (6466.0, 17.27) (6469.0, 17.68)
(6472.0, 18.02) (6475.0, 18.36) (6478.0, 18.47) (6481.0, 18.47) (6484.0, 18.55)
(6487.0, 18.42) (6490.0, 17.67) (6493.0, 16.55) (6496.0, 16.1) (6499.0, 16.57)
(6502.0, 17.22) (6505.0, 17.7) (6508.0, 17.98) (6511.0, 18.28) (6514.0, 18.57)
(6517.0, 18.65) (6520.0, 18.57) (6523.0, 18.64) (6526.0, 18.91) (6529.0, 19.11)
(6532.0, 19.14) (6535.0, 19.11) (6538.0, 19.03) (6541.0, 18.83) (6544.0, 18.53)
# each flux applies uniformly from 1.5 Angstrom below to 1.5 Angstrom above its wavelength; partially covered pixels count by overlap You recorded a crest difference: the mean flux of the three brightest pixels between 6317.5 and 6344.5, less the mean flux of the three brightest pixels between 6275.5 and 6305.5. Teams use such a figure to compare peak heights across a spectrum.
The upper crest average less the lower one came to 1.5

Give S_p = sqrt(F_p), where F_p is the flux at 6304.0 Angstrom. 3.82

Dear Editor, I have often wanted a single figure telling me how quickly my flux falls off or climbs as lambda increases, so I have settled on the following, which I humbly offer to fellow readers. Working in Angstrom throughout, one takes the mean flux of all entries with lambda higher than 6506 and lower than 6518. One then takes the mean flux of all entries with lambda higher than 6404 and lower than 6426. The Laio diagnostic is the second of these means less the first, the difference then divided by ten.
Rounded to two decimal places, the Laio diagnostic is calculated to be -0.16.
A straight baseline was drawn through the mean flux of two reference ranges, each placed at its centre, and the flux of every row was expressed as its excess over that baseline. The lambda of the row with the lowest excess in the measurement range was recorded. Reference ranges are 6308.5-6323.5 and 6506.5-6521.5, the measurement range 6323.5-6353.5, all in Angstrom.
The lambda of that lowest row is 6328.0 Angstrom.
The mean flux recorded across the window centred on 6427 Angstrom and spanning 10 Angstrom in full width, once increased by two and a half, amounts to 19.1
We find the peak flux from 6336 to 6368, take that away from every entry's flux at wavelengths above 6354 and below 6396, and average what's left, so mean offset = -1.6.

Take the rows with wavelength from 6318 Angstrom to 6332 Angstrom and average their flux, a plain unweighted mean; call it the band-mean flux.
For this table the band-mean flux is 15.8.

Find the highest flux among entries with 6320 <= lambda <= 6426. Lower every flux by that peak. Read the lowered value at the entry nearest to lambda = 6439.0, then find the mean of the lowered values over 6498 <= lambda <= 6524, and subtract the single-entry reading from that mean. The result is 2.0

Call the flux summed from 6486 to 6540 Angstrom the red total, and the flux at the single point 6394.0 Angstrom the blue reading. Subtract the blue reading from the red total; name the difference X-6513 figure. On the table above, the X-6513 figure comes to 311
